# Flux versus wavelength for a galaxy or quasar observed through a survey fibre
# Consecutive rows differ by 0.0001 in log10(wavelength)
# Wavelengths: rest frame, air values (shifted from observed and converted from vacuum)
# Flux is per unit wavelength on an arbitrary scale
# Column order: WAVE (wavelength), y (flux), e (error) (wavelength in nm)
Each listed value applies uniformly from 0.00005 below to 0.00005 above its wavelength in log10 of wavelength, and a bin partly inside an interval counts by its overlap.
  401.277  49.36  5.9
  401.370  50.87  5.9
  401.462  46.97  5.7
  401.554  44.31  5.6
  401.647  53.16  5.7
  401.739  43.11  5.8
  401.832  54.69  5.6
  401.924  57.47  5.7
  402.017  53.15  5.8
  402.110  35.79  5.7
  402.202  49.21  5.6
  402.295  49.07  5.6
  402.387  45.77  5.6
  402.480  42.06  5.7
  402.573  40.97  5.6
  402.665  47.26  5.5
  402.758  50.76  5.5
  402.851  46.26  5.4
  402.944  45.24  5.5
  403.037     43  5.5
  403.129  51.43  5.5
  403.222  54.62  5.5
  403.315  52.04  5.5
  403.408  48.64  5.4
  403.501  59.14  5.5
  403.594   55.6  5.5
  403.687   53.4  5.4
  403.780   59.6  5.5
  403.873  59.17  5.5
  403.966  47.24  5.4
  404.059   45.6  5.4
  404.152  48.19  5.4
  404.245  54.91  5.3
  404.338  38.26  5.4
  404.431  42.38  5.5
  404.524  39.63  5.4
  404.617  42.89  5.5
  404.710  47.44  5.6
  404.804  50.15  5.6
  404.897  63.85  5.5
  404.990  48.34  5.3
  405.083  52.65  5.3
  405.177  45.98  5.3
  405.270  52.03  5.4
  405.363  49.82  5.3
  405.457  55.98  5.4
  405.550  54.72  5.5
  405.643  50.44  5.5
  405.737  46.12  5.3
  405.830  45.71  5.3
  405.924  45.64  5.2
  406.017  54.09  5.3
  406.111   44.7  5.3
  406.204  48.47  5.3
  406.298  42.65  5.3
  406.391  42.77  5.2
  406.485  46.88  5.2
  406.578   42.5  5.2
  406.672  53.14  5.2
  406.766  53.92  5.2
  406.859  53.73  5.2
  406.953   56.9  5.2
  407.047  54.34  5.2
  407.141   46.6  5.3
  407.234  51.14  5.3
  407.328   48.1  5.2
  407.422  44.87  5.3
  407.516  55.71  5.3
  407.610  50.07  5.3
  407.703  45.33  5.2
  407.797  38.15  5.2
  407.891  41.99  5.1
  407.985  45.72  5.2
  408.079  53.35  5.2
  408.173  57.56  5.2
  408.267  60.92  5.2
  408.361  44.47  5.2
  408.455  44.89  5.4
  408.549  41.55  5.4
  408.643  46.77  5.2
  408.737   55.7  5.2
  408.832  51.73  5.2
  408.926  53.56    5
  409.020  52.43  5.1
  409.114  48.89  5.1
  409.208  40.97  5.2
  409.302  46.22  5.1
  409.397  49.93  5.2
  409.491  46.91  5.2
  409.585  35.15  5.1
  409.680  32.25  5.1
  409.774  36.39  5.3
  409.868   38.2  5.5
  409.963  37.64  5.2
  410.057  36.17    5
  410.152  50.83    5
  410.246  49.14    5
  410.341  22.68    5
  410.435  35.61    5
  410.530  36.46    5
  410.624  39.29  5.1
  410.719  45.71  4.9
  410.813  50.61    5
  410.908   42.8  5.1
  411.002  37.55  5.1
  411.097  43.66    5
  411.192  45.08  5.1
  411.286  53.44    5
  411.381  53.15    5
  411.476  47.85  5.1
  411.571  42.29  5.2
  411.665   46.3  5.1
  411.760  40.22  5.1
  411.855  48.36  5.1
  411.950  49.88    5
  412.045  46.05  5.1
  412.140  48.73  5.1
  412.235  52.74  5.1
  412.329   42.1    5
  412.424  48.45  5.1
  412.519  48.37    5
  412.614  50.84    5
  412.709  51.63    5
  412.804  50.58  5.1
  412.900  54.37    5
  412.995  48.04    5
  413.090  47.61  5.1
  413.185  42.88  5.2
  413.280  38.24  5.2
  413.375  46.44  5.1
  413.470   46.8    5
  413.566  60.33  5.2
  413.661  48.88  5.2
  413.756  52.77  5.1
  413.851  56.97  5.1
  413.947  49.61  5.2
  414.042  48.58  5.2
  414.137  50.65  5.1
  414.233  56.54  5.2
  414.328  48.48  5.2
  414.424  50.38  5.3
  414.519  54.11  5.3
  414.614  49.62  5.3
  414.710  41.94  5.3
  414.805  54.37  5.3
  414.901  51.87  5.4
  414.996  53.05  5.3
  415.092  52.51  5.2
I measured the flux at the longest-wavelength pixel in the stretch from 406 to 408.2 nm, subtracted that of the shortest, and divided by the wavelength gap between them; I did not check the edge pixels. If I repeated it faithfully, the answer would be 2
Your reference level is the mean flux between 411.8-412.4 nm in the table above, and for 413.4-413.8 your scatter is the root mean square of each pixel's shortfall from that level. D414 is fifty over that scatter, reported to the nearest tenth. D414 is 7.5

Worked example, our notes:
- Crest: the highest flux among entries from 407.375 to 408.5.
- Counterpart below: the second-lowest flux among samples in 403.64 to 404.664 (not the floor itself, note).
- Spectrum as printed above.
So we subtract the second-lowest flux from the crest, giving 21.3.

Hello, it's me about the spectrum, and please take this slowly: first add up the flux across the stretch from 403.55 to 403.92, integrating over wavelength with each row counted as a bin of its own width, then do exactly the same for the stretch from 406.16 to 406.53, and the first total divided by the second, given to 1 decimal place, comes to 1.3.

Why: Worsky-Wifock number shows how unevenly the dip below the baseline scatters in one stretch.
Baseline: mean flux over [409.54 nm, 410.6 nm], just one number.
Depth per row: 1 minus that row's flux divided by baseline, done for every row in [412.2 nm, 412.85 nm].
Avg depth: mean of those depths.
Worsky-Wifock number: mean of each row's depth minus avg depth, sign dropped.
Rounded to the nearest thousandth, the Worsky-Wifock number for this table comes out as 0.067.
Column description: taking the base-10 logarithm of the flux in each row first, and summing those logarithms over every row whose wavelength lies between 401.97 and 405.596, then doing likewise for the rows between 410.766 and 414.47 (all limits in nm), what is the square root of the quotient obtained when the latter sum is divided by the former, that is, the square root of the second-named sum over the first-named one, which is 1.0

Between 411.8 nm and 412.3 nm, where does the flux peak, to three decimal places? 412.235 nm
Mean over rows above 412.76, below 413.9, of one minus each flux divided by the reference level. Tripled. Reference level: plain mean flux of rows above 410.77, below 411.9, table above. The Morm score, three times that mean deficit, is -0.23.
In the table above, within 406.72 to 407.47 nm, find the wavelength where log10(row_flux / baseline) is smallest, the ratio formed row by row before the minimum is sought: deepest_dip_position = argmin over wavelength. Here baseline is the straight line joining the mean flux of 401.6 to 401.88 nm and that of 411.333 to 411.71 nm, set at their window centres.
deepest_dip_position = 407.422 nm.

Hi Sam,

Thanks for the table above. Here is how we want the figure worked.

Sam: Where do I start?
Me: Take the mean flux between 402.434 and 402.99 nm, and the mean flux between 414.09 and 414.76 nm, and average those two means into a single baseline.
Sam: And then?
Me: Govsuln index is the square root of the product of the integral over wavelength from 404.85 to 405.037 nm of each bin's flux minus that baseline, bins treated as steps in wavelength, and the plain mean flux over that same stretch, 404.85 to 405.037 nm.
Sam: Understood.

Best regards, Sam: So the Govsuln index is 9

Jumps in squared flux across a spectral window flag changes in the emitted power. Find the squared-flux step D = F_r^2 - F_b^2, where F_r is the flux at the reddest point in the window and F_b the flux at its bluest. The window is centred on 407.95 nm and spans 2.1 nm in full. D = -369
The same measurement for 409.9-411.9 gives 922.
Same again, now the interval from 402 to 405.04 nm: -488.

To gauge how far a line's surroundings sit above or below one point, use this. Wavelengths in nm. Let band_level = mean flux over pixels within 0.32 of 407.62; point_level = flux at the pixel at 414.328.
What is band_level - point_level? -2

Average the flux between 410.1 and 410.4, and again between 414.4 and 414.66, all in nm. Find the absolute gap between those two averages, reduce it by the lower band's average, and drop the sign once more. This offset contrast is 30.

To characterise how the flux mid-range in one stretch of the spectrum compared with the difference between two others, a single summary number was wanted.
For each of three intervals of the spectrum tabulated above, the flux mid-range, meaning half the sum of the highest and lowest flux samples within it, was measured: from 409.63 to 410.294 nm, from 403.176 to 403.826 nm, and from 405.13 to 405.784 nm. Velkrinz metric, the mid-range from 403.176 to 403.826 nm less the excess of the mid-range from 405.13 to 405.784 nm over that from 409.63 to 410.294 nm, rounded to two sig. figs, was 45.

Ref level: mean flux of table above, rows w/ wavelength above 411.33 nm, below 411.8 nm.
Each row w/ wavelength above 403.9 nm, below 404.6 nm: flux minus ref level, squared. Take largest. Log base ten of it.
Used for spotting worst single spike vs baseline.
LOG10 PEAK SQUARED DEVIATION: 1.9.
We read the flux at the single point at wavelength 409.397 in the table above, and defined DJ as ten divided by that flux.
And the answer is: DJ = 0.200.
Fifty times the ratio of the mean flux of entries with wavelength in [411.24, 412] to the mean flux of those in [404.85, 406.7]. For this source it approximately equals 48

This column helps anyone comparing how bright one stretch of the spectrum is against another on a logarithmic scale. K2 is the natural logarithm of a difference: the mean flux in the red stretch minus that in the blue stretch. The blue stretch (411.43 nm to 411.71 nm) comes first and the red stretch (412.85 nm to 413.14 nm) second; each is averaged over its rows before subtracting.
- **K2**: 1.5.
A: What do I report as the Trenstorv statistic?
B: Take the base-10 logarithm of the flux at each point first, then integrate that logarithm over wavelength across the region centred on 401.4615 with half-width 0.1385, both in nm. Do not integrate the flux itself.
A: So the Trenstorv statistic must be 0.464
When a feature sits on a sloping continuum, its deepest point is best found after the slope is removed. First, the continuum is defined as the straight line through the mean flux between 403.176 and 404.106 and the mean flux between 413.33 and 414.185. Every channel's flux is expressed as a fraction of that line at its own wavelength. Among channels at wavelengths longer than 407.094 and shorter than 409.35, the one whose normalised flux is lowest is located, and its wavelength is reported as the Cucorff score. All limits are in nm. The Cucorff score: 407.797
